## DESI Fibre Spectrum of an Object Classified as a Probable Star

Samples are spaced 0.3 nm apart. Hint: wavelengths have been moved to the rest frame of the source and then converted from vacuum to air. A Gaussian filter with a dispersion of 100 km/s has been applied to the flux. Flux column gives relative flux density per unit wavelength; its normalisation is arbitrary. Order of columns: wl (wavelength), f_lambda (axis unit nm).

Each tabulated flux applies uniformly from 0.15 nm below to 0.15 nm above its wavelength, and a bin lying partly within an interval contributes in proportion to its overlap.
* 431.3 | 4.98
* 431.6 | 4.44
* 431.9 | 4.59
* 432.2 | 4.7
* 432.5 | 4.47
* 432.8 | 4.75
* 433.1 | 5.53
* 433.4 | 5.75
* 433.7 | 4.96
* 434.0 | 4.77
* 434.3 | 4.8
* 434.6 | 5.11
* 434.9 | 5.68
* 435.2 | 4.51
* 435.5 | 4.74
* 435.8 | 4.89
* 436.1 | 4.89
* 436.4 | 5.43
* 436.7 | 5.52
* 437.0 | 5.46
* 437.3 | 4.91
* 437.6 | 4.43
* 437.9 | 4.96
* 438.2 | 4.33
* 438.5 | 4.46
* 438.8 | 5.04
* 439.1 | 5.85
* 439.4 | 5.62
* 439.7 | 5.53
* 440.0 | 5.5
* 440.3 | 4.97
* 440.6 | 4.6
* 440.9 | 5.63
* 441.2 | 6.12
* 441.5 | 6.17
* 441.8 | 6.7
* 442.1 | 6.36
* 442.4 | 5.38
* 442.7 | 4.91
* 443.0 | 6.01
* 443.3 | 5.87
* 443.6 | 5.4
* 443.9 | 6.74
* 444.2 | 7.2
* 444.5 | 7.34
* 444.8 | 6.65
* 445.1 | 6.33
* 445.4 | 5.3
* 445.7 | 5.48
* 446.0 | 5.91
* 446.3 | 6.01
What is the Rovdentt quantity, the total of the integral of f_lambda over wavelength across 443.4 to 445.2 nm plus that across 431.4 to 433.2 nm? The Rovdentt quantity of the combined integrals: 20.4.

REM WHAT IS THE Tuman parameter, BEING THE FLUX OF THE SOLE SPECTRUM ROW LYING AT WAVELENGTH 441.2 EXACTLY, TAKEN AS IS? 6.12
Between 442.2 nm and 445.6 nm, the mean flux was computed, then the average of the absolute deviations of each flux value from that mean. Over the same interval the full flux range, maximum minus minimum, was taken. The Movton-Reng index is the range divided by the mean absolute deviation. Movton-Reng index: 3.6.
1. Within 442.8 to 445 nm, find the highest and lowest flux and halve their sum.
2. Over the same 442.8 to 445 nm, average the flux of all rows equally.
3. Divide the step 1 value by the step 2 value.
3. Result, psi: 0.99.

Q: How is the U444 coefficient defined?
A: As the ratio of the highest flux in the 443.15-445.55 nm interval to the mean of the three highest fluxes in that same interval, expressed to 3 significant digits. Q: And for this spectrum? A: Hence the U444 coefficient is 1.03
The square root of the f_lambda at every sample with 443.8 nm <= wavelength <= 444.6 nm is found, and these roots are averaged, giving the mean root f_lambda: 2.66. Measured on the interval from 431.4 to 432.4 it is 2.14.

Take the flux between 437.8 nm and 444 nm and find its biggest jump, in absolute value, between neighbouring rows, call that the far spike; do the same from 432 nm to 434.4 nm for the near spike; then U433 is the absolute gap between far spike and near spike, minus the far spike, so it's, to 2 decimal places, -0.79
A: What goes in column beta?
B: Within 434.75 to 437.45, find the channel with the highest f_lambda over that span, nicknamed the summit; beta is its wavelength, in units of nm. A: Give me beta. 434.9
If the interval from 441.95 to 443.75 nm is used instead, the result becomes 442.1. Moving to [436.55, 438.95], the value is 436.7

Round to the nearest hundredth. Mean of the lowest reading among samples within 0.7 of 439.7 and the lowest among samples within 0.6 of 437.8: 4.65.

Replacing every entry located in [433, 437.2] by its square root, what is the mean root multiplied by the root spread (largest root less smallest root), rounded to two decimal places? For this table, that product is 0.62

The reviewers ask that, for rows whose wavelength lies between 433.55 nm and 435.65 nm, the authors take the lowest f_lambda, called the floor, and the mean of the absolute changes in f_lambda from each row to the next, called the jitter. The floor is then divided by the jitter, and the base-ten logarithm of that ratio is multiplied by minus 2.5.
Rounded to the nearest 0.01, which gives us -2.59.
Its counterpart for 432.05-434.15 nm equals -2.58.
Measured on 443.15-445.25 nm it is -2.44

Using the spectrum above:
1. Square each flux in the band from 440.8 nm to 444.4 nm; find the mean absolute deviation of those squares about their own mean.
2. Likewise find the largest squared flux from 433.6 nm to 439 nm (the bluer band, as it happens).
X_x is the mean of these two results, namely 19.2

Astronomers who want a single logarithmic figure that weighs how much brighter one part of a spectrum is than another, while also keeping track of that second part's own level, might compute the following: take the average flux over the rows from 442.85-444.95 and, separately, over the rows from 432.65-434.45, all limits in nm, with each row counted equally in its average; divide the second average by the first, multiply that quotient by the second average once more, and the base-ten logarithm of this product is 0.604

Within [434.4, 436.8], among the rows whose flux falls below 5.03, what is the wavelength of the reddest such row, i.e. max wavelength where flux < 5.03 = 436.1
